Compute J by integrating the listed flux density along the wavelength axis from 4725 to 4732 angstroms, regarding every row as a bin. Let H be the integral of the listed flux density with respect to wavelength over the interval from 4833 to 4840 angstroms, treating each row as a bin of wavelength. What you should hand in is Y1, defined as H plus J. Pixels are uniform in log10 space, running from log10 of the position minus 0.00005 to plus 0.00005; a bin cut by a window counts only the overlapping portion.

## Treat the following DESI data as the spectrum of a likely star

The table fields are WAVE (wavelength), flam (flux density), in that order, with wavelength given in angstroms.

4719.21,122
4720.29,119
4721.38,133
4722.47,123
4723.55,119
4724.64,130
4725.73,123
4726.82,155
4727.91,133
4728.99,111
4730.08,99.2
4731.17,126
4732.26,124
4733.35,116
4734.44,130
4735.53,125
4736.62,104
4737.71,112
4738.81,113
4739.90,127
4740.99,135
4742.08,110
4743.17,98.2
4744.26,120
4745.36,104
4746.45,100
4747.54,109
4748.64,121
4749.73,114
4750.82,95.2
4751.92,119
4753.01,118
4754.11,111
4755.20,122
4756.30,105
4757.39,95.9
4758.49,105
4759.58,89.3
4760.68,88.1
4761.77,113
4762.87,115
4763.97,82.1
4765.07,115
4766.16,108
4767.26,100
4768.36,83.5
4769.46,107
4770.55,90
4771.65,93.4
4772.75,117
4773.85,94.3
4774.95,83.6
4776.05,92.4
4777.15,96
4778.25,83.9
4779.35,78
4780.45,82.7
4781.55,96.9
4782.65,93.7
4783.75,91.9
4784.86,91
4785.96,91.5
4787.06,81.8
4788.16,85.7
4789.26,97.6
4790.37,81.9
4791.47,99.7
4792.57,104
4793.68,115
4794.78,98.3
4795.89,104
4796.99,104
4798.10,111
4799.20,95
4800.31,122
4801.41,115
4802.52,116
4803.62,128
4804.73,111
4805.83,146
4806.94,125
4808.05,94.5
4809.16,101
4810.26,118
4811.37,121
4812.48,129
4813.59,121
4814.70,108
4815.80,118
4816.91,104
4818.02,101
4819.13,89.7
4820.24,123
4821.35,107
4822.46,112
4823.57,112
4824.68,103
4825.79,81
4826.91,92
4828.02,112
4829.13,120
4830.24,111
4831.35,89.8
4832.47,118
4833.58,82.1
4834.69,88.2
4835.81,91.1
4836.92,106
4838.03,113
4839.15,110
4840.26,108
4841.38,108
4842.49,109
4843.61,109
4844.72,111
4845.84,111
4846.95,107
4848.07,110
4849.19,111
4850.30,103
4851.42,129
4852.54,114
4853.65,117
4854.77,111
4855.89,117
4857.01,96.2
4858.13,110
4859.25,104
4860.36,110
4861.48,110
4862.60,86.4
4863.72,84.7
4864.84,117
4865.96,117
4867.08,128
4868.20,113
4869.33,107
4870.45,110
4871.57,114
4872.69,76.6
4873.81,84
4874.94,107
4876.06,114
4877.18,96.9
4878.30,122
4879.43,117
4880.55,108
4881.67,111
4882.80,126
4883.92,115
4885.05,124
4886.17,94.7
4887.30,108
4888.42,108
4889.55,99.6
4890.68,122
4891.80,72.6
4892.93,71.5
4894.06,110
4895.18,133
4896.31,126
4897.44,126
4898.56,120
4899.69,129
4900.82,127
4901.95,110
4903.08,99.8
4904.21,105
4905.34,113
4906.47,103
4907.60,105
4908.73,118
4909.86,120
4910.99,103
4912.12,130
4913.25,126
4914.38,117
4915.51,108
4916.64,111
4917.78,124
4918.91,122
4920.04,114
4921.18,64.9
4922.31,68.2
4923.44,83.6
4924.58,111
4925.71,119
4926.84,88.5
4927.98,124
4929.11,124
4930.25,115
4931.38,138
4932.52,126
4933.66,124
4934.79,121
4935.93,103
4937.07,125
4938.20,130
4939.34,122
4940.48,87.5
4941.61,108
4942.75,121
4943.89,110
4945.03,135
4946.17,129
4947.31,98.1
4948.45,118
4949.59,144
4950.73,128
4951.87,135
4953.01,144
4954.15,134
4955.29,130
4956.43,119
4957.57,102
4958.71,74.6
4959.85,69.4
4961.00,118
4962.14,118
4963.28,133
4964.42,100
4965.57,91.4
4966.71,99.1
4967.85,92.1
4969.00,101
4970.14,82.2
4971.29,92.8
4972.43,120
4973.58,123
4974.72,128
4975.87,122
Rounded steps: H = 693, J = 873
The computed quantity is 1565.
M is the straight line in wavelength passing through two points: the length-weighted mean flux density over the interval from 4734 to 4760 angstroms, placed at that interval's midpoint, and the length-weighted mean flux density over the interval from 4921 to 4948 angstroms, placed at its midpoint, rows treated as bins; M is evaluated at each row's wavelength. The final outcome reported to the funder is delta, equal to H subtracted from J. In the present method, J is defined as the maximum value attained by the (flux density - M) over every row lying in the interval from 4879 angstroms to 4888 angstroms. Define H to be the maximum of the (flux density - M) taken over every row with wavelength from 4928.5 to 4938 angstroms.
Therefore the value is -11.9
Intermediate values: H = 26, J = 14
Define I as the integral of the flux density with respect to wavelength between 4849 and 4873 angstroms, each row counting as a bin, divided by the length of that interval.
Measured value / 109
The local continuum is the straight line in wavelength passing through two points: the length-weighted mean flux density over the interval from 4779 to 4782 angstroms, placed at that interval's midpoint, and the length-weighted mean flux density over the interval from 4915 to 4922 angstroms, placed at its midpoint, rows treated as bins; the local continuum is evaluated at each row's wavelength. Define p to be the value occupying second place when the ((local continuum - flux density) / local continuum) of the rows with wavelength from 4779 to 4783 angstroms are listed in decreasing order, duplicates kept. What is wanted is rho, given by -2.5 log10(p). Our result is 3.5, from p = 0.039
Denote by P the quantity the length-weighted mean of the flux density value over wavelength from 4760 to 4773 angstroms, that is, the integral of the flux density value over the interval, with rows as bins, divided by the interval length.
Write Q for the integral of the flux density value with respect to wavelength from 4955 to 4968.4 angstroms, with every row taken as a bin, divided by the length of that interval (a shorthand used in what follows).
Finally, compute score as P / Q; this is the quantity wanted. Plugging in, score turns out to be 0.97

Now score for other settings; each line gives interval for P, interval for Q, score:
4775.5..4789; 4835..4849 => 0.83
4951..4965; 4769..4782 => 1.24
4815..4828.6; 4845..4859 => 0.94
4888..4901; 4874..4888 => 1.00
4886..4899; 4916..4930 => 1.03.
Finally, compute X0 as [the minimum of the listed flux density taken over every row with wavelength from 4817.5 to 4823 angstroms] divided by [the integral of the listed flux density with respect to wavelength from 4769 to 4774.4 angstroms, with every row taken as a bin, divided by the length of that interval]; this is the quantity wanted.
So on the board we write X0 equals 0.89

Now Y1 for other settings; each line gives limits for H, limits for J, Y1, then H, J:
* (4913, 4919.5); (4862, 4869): 1518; 765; 753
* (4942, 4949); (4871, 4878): 1525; 827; 698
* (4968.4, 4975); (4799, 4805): 1400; 705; 695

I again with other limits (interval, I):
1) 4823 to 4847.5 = 104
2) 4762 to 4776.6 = 99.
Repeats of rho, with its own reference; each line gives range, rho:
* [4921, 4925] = 1.1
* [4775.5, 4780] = 4.2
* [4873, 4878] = 3.8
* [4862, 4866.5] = 2.3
